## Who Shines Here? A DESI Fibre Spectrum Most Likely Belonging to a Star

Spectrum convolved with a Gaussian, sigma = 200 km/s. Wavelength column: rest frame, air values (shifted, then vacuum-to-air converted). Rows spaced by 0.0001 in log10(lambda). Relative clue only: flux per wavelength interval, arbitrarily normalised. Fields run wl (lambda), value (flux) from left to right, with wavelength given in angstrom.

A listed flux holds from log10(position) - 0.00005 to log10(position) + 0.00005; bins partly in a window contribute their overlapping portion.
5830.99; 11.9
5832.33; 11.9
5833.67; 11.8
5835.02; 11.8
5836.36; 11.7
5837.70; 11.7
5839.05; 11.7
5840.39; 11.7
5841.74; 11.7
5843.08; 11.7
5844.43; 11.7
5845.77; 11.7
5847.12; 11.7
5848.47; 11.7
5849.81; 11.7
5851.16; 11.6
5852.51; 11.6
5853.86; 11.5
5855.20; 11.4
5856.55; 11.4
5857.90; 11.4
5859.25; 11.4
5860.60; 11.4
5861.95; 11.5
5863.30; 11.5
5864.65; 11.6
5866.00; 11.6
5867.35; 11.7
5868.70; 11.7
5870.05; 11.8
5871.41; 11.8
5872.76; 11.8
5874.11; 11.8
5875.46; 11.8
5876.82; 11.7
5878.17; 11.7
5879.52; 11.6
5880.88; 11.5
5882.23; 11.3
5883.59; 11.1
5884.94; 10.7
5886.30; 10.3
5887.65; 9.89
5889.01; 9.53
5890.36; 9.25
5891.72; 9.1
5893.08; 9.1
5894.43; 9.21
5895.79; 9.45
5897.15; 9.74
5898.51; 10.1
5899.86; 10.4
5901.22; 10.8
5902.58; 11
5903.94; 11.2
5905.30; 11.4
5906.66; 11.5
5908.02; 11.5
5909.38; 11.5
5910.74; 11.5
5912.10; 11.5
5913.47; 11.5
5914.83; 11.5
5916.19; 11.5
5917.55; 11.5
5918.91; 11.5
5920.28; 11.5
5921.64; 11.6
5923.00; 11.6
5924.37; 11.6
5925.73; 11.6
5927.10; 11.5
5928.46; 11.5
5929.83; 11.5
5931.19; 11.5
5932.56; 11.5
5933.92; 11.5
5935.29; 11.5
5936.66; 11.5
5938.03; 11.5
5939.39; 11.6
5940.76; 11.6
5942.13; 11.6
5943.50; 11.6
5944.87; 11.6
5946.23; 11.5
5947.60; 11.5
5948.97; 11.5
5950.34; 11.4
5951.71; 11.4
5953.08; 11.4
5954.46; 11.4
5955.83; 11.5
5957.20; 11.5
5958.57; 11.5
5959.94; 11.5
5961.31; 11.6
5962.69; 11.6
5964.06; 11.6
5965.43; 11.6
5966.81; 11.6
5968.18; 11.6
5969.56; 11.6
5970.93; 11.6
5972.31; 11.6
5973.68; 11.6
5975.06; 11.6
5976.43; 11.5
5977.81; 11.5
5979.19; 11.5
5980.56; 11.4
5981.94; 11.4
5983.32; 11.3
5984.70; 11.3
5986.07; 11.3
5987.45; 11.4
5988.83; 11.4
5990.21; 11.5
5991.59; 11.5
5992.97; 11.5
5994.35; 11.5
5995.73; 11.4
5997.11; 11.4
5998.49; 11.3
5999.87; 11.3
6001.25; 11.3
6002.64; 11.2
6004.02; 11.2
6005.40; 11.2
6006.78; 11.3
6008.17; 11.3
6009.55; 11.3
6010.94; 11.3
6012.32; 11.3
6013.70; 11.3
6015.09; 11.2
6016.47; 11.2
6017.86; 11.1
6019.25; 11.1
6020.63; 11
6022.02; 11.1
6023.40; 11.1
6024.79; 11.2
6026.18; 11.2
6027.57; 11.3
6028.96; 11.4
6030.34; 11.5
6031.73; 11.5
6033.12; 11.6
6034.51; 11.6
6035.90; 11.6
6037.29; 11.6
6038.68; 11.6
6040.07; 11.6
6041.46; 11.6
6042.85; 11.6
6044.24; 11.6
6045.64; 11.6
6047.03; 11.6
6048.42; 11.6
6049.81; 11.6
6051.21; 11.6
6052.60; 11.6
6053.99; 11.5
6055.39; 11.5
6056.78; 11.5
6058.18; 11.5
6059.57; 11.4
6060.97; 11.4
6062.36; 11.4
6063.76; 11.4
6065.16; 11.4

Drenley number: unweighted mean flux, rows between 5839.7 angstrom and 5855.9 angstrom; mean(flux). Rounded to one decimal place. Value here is 11.6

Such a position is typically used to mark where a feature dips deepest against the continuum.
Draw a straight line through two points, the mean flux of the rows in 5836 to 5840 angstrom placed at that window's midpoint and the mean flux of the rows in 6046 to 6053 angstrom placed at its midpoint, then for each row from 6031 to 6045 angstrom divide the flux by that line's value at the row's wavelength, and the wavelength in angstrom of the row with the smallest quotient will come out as 6031.73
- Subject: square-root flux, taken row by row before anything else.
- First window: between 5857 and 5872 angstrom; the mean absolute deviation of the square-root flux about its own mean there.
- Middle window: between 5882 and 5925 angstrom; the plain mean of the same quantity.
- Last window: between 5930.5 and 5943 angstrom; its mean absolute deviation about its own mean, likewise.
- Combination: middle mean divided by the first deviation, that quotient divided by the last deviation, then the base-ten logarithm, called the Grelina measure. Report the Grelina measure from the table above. 4.4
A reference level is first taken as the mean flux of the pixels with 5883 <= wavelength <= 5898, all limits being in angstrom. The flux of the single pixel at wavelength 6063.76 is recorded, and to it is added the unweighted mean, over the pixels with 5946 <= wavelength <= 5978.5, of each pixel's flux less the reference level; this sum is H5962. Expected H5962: 13.2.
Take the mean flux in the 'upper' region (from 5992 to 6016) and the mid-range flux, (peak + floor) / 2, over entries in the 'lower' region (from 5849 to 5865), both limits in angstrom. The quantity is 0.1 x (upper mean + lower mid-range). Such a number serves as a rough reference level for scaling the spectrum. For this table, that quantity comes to 2.29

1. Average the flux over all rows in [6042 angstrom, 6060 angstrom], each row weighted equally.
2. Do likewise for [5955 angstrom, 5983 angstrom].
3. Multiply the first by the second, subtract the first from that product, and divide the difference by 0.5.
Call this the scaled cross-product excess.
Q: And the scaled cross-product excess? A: 244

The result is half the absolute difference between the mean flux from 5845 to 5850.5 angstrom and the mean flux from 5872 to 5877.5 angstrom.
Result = 0.04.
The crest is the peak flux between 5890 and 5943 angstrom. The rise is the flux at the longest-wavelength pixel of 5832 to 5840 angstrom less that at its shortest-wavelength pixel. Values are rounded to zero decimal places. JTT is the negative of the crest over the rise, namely 58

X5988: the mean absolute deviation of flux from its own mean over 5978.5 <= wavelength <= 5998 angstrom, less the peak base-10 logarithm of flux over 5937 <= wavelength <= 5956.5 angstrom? -1.00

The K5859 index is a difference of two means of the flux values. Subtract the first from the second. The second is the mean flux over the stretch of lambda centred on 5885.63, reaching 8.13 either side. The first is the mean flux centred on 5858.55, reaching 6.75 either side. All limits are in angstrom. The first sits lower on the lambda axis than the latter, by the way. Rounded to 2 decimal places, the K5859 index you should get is -1.05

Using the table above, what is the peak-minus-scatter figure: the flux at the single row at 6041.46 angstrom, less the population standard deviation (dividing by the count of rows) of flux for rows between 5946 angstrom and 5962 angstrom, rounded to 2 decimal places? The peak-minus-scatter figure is 11.54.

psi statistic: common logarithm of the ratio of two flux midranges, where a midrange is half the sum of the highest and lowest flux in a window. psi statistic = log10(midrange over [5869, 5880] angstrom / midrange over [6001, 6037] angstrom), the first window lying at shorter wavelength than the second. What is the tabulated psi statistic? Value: 0.015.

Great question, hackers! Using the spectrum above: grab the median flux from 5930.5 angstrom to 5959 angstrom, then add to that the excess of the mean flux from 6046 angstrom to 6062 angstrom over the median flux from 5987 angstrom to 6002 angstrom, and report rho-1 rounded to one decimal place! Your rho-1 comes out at 11.6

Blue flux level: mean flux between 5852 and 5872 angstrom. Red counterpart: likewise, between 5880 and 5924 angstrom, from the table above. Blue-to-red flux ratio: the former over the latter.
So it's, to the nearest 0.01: 1.07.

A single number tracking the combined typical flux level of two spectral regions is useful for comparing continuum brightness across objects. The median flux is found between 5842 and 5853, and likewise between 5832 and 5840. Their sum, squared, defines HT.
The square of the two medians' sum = 550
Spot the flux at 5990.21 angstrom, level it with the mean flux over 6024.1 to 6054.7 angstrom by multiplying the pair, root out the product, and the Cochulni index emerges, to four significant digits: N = 11.51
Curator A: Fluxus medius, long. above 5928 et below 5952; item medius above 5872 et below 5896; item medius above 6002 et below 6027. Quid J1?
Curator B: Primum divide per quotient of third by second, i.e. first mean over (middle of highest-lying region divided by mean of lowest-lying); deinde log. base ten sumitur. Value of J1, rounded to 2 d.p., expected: 1.04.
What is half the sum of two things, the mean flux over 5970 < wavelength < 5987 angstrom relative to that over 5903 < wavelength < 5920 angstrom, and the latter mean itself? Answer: 6.23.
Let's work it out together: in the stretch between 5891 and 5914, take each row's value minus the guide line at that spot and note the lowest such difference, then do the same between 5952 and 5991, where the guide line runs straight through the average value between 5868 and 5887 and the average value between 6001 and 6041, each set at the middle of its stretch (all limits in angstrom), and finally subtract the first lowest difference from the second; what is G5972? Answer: 2.3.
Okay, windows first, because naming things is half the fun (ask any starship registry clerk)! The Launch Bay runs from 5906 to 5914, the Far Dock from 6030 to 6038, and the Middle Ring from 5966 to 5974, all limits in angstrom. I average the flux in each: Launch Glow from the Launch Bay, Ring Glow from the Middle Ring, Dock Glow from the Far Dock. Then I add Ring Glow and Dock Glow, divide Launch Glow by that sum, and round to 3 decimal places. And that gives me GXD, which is 0.496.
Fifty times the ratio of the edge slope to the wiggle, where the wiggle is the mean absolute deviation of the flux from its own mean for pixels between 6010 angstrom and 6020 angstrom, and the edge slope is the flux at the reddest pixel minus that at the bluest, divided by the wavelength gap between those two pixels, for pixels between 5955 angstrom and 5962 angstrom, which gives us 12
